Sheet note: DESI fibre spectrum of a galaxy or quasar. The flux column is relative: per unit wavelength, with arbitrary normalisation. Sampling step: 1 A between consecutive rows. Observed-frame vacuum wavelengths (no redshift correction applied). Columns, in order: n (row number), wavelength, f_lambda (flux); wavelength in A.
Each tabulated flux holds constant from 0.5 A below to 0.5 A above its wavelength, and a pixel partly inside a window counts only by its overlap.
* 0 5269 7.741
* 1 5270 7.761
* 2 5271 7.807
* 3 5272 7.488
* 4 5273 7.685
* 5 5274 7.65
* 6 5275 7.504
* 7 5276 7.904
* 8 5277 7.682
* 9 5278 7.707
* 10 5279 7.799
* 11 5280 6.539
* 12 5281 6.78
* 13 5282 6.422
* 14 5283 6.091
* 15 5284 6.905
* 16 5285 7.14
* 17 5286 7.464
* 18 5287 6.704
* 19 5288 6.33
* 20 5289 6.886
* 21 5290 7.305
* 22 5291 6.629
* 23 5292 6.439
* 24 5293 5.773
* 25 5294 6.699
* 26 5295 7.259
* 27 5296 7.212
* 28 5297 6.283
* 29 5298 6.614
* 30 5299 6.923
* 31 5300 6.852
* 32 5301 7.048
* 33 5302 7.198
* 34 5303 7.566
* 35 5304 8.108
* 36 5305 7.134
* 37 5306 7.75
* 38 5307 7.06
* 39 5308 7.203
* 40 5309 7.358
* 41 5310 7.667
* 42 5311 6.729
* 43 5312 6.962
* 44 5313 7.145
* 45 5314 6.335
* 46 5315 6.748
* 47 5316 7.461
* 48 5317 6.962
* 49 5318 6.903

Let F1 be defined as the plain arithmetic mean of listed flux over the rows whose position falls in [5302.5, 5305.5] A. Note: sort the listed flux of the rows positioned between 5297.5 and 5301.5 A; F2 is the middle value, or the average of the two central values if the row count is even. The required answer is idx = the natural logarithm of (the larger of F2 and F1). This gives 2.03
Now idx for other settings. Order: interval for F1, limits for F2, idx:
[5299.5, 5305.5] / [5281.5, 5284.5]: 1.99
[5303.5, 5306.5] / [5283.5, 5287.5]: 2.04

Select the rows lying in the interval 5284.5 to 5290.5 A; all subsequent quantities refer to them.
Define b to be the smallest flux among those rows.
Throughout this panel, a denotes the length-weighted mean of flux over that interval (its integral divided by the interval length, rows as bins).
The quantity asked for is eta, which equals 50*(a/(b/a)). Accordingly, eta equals 384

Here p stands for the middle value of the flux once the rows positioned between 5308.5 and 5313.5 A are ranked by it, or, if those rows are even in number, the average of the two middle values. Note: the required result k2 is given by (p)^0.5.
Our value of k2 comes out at 2.67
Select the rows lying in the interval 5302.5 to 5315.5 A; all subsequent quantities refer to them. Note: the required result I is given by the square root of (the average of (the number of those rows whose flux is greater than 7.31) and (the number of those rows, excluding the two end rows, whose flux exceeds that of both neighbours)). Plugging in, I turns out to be 2.12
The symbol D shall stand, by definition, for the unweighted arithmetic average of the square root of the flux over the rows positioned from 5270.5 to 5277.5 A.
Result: 2.77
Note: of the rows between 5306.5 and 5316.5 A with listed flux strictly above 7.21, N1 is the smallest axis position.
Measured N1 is 5309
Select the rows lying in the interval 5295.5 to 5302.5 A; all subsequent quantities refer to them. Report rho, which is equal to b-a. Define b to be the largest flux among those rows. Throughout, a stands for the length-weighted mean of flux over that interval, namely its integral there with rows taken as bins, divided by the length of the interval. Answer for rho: 0.34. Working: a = 6.9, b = 7.212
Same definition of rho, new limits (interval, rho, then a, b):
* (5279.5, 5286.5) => 0.70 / 6.8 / 7.464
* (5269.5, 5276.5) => 0.22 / 7.7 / 7.904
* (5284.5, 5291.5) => 0.54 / 6.9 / 7.464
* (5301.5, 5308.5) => 0.68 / 7.4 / 8.108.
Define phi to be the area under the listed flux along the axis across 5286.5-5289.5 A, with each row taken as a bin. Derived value 20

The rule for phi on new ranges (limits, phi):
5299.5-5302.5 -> 21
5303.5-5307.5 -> 30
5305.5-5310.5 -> 37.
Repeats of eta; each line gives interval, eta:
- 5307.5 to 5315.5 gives 389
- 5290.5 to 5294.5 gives 353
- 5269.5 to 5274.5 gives 394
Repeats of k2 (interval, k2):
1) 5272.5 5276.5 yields 2.77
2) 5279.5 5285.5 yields 2.58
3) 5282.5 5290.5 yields 2.63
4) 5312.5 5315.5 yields 2.60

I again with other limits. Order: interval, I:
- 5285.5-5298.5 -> 1.22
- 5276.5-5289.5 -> 1.87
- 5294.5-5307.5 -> 1.73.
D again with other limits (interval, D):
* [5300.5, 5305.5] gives 2.72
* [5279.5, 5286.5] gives 2.60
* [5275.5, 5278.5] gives 2.79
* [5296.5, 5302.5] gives 2.61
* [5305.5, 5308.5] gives 2.71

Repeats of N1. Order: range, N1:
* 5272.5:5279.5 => 5273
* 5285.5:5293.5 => 5286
